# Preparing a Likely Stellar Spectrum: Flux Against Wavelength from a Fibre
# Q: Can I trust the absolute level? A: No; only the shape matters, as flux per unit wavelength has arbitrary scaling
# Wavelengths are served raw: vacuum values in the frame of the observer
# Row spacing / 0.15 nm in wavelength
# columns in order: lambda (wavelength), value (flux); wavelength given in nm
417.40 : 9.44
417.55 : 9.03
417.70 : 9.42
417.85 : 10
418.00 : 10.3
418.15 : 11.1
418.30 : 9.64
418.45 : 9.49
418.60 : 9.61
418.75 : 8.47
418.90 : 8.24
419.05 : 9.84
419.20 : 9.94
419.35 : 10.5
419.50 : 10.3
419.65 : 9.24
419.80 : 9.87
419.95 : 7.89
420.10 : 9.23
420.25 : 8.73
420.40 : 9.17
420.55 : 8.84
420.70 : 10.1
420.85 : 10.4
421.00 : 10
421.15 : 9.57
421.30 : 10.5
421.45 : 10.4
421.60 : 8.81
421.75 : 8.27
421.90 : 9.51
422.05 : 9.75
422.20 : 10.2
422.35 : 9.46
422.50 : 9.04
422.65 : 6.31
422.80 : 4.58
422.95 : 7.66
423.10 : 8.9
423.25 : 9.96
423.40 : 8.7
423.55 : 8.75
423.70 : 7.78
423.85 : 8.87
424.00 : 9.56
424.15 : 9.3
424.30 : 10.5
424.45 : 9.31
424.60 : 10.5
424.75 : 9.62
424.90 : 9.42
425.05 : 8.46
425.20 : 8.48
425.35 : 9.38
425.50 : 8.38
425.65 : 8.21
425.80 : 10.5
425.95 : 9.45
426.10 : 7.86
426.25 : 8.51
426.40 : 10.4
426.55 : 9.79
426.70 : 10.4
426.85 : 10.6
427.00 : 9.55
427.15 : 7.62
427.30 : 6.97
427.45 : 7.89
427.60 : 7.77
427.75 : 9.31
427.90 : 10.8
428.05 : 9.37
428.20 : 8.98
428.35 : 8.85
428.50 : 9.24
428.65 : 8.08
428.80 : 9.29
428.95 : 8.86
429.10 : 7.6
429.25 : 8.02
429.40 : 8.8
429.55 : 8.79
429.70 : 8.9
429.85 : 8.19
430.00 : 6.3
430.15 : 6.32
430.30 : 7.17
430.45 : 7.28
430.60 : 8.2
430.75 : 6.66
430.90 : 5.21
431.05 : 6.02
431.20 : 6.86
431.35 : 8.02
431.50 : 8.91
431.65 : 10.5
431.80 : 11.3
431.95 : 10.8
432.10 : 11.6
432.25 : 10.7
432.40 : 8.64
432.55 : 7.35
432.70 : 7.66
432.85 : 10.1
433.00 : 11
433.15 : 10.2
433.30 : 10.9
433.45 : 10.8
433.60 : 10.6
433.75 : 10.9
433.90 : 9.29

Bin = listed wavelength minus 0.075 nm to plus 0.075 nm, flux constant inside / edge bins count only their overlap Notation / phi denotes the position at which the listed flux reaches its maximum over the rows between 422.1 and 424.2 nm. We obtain 422.20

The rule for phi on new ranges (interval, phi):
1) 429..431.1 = 429.70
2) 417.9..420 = 418.15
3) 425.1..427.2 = 426.85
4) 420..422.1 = 421.30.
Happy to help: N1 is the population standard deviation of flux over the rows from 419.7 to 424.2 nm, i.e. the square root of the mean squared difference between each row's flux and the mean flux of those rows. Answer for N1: 1.2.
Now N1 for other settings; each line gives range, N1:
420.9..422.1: 0.7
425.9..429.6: 1.0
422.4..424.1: 1.5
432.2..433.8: 1.3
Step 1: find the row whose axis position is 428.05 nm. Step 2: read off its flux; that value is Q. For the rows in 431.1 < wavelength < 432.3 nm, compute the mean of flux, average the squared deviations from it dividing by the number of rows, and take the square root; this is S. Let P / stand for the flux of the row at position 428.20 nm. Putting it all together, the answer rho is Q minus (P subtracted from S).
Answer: 16.8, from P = 8.98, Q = 9.37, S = 1.60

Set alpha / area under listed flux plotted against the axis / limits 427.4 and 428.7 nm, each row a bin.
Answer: 11.64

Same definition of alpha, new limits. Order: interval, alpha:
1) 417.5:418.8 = 12.62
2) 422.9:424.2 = 11.50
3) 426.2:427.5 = 11.85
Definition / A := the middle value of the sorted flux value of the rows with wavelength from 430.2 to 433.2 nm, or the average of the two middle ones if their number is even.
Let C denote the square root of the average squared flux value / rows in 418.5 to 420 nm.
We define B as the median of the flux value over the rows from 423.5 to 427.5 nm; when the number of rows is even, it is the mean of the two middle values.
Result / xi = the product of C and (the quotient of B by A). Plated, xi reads 10.4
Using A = 8.4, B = 9.3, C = 9.4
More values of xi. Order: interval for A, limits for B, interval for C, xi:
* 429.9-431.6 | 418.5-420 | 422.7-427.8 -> 12.8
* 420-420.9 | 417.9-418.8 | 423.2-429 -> 9.6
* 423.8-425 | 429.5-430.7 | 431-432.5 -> 7.8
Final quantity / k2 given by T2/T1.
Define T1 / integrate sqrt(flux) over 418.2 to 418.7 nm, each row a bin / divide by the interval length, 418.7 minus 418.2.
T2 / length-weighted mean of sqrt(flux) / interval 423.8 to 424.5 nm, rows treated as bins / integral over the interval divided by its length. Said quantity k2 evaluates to 1.00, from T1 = 3.10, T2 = 3.09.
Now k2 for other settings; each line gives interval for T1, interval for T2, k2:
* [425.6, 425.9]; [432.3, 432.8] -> 0.93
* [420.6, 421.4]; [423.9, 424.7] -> 0.99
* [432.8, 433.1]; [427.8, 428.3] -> 0.96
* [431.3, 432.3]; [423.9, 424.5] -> 0.97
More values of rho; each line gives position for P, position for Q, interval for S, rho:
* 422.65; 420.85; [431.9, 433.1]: 15.2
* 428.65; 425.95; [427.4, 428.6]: 16.6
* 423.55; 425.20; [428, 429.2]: 16.6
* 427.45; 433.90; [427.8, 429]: 16.5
